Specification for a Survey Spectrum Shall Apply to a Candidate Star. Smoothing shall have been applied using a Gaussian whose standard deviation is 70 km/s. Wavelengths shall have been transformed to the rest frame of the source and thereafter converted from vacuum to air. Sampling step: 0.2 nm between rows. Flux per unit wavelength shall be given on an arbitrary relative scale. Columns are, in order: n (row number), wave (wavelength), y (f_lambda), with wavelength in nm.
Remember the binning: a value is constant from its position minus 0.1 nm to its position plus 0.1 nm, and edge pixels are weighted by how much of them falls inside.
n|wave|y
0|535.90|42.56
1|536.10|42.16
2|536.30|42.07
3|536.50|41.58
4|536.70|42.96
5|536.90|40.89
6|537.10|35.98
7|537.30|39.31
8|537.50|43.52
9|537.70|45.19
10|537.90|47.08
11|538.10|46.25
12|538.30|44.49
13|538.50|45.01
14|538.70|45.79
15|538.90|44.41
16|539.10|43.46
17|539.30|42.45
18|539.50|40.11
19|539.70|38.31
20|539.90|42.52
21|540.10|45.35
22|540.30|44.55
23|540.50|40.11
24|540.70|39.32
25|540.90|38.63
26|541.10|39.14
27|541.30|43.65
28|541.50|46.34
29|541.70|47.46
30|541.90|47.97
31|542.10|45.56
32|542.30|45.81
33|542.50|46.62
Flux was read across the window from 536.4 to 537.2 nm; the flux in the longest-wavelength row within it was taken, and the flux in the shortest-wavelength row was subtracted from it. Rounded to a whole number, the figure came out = -6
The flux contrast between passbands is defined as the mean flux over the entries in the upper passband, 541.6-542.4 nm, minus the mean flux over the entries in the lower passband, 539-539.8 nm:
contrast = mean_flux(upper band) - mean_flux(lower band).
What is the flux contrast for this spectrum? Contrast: 6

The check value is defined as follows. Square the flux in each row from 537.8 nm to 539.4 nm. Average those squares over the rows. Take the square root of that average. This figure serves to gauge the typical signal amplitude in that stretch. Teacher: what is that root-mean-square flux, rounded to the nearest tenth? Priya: 44.9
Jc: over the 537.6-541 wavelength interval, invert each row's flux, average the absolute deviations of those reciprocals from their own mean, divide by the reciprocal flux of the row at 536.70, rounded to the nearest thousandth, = 0.057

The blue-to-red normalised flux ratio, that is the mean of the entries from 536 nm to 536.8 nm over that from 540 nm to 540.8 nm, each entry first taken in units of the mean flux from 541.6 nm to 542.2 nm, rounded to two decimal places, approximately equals 1.00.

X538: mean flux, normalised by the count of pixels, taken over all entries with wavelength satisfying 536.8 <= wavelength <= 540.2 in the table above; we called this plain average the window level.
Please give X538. 42.9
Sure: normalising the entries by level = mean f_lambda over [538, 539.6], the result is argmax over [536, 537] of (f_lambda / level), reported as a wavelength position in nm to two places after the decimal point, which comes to 536.70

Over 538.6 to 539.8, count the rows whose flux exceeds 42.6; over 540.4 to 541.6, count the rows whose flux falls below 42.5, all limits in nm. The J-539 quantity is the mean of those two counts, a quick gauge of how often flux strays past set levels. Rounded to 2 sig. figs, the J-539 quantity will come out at 3.5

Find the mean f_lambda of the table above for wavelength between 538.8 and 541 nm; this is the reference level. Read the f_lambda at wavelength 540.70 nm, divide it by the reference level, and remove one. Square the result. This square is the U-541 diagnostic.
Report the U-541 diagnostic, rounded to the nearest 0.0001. 0.0034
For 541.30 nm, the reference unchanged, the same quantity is 0.0021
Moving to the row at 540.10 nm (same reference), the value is 0.0074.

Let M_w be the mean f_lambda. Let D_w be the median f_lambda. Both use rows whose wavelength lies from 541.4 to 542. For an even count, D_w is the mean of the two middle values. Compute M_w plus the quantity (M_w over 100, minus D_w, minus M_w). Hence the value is -47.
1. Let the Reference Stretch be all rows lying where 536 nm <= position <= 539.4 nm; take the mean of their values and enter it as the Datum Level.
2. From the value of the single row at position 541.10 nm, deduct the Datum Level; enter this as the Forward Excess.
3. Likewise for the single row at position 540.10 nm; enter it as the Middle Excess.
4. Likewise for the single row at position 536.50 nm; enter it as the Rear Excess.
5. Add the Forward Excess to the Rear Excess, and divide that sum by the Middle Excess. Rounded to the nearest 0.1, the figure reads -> -2.4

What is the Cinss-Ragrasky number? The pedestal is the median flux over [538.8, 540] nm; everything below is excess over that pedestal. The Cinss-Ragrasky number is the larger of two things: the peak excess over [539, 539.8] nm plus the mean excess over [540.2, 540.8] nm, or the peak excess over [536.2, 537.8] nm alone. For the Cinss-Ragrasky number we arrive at 2.7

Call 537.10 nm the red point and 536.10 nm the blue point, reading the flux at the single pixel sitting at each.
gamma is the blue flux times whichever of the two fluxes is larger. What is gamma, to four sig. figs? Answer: 1777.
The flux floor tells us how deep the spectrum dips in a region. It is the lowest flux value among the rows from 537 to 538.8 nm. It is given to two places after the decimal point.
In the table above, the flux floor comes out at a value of 35.98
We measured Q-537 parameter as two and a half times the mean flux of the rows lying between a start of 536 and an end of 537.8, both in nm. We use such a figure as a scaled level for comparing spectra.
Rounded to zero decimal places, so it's 104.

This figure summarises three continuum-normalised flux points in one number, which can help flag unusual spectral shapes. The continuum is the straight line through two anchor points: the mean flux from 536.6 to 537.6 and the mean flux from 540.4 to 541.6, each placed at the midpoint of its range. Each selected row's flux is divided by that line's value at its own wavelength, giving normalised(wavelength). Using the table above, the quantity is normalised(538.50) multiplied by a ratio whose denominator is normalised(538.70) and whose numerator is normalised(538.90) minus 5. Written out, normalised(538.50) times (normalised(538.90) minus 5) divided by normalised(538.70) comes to -3.8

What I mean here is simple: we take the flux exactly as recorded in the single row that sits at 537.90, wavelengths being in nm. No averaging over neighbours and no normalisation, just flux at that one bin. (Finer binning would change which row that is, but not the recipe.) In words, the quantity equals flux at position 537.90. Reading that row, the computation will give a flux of 47.08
